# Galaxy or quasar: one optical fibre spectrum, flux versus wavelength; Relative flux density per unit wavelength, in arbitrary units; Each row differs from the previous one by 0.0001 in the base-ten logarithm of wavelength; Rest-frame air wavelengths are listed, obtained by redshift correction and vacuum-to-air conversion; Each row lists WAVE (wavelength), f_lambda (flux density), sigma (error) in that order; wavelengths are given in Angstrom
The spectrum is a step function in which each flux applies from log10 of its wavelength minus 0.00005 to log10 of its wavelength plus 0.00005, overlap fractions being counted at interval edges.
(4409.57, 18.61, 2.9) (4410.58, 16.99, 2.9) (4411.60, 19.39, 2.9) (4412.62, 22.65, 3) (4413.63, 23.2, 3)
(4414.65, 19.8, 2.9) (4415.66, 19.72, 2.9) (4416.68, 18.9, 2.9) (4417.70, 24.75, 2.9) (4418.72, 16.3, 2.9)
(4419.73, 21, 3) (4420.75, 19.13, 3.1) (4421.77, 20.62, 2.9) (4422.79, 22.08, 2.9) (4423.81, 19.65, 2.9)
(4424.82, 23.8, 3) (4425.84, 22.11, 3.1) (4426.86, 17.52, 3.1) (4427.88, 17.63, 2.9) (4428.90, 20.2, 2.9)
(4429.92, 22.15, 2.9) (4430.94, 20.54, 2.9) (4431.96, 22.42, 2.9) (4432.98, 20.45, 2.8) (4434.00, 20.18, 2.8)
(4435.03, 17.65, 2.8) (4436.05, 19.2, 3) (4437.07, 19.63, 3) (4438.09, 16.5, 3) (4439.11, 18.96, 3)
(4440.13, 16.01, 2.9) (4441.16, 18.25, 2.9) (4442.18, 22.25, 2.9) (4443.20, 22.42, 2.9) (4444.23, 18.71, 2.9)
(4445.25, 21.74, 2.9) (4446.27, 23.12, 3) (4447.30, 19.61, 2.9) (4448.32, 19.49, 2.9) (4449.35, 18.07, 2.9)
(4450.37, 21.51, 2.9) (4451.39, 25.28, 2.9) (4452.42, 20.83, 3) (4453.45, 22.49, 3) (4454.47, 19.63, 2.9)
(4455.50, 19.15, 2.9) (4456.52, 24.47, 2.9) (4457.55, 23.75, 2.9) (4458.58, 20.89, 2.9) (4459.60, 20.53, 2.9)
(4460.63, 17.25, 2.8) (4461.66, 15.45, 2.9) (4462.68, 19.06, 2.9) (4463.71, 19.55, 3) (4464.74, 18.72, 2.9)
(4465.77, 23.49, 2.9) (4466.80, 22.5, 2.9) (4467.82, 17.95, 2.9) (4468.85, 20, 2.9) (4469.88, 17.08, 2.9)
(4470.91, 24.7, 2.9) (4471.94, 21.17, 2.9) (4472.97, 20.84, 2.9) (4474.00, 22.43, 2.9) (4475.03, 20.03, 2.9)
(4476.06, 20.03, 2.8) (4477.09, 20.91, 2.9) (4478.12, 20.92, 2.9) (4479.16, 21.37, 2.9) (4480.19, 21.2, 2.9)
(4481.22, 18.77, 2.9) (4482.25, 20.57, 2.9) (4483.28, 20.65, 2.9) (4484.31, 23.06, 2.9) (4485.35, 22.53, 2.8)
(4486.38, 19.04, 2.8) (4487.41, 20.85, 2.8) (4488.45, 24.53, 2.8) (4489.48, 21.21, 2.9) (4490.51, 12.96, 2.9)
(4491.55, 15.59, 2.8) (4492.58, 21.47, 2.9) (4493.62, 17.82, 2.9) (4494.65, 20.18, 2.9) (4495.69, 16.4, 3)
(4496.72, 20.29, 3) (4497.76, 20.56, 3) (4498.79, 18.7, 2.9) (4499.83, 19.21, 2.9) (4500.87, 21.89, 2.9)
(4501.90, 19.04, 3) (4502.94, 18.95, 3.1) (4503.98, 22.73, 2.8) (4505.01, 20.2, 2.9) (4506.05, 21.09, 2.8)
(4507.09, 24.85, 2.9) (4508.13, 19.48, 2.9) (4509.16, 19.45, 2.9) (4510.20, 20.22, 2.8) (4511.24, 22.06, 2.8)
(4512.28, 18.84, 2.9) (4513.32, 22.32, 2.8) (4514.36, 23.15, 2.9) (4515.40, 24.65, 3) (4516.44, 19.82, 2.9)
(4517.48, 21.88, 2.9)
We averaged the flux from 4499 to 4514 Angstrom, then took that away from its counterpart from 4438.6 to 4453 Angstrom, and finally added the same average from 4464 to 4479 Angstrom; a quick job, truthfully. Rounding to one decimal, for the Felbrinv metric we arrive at 20.5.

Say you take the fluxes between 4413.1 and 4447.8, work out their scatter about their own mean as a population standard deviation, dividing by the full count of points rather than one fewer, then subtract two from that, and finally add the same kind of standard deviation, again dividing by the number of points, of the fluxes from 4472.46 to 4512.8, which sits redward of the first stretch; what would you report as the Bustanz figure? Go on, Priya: 2.3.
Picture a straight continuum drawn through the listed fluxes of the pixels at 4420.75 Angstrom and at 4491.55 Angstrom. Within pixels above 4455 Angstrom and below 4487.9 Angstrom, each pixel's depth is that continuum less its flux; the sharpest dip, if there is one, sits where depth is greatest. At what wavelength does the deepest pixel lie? 4461.66 Angstrom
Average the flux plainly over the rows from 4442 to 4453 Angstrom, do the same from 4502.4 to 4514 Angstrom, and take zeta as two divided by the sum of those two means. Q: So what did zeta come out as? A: 0.0475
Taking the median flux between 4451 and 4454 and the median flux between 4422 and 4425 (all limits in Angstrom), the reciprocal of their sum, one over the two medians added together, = 0.022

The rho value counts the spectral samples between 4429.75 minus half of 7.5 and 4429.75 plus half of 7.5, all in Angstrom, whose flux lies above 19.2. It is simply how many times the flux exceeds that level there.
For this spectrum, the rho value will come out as 5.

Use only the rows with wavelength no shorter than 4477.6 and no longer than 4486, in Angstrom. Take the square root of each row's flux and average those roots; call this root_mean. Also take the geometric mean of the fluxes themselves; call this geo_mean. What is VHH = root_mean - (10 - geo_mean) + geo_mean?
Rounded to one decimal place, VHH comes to 36.8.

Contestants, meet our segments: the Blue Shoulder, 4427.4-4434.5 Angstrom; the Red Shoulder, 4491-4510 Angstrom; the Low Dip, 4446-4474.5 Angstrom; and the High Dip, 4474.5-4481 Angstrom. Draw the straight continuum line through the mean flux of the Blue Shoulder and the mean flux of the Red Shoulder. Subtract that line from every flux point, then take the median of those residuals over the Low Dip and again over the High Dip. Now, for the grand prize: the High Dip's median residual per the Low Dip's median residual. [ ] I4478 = 2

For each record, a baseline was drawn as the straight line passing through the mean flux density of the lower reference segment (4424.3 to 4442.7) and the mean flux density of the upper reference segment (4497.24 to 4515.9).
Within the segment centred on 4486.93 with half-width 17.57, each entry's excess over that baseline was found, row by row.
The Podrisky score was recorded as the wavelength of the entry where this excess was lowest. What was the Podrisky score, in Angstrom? 4490.51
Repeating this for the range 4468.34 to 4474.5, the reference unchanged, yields 4469.88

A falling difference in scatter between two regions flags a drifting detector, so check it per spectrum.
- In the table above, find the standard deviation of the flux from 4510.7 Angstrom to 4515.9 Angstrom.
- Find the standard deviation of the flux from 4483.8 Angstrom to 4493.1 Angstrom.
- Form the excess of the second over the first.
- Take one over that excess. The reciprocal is 0.6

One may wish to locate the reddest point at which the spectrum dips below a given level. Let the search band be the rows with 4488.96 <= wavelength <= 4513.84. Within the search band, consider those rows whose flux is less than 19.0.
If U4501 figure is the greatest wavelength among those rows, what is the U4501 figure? 4512.28 Angstrom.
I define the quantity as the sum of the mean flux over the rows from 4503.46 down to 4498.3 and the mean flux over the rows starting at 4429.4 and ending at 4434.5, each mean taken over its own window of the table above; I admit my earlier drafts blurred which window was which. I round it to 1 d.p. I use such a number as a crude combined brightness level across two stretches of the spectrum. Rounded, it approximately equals 40.7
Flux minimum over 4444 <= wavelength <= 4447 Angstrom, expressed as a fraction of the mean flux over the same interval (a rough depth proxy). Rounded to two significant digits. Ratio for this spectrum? 0.88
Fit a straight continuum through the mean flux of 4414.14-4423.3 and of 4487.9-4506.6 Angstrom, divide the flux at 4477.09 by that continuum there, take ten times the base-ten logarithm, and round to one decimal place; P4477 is 0.2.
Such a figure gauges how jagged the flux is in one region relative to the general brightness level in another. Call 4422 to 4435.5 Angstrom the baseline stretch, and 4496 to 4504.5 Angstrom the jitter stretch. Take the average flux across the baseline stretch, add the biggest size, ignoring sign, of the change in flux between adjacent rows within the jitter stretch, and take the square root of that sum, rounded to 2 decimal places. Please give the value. 4.93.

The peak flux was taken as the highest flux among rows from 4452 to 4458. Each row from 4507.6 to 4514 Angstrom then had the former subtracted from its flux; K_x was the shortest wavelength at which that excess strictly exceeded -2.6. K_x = 4511.24 Angstrom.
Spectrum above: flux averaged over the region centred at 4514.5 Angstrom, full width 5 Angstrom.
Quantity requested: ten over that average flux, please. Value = 0.46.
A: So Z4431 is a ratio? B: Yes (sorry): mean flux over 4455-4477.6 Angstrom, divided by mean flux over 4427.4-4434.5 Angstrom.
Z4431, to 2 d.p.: 1.00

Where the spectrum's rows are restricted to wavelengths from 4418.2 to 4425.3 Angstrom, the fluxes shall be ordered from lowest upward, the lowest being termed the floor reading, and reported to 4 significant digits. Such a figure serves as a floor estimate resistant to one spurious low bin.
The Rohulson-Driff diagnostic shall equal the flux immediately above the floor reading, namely 19.13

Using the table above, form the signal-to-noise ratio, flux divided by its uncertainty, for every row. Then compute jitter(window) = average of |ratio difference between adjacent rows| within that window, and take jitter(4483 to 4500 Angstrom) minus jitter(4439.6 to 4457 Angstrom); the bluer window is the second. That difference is 0.20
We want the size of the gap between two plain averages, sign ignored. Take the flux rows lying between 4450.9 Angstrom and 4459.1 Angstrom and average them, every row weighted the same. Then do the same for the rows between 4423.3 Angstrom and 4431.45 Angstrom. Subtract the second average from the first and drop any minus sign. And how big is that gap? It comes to 1.6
